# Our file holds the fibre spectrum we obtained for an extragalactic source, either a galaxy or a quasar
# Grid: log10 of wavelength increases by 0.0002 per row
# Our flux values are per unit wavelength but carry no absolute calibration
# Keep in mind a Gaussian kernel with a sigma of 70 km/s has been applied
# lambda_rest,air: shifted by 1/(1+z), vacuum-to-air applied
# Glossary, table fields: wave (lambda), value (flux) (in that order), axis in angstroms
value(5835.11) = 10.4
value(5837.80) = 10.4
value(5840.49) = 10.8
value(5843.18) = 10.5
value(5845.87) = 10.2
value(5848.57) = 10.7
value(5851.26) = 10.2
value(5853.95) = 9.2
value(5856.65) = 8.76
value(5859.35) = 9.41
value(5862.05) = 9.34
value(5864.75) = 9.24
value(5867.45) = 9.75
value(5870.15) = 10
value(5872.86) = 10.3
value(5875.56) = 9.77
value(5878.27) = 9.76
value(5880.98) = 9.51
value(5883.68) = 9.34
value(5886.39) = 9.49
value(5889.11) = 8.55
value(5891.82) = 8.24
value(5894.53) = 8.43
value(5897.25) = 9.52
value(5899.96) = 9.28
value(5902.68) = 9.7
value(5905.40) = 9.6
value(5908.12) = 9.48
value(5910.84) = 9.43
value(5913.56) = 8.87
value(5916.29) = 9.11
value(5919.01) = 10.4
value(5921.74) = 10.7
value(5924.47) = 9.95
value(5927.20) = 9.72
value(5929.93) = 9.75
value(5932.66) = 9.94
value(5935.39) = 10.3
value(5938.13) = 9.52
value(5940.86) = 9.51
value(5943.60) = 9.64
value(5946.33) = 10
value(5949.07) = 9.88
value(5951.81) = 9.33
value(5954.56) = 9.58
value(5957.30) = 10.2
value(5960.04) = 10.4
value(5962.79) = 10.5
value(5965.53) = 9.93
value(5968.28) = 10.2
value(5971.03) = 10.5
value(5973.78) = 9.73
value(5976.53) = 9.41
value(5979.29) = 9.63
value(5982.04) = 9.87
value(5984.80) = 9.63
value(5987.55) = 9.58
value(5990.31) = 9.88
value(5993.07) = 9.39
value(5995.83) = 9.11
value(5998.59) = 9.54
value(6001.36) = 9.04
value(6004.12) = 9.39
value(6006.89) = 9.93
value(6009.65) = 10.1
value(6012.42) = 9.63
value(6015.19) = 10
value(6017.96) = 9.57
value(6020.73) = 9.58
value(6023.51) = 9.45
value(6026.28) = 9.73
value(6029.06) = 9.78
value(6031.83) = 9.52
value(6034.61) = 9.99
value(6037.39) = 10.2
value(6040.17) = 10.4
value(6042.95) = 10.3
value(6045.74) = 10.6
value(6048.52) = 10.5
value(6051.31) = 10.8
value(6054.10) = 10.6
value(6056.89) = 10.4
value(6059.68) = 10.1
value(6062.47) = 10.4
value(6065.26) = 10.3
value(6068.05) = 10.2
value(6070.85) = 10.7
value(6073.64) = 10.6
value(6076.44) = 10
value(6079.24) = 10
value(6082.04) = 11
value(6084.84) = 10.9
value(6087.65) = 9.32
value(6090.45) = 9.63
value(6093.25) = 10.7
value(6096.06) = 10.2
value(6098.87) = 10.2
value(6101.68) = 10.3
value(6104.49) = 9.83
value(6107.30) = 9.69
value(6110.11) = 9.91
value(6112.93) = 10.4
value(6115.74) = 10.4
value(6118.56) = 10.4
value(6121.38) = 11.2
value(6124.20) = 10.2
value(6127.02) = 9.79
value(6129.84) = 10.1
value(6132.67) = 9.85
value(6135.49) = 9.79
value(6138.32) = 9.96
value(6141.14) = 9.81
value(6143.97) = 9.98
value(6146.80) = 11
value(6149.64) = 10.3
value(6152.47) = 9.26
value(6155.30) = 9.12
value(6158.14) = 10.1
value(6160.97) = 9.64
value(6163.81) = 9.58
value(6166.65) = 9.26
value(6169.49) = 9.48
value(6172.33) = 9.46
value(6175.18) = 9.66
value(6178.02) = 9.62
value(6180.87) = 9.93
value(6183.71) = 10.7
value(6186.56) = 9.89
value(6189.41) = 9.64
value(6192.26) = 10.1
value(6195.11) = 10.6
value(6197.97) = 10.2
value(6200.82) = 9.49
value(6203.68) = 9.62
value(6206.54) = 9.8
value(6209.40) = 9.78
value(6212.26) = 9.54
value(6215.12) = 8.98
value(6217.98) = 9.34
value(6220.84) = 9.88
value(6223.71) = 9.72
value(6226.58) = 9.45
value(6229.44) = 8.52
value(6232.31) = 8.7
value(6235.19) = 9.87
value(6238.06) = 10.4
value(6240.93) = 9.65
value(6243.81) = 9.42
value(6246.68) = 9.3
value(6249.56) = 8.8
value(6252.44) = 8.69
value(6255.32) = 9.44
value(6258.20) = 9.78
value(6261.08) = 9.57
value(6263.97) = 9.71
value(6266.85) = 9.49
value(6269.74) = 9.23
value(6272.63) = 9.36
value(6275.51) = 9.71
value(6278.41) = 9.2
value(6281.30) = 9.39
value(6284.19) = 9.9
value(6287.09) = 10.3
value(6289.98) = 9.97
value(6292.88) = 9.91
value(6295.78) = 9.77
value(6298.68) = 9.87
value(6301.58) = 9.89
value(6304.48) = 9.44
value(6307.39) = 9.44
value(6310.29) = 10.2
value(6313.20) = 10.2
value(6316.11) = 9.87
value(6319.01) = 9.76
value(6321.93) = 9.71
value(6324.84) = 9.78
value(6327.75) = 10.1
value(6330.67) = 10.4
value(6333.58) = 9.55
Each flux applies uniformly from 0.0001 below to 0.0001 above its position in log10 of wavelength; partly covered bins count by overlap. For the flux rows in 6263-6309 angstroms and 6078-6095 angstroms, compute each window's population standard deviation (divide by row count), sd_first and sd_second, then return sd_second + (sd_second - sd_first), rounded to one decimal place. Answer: 1.0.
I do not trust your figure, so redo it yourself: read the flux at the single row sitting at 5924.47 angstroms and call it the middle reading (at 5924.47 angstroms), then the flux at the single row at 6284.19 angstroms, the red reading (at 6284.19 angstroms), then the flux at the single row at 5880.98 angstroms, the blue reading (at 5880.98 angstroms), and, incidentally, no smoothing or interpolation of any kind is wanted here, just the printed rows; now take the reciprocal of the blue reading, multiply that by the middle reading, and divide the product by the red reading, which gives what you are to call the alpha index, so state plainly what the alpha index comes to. 0.106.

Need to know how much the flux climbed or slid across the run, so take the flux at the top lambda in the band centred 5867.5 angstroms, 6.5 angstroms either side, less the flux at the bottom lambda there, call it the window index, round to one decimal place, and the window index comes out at 1.0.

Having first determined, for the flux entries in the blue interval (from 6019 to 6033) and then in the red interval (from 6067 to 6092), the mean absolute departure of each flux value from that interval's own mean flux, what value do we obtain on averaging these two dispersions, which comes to 0.30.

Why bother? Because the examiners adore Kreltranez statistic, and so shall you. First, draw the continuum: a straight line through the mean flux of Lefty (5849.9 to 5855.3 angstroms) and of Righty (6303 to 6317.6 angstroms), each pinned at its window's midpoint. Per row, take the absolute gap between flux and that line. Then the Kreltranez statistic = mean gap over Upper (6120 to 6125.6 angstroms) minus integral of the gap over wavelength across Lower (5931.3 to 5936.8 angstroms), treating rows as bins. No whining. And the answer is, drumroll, -1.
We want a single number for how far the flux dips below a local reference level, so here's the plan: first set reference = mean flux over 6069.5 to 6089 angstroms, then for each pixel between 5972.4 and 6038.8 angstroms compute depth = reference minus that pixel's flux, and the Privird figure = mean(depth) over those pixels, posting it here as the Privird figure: 0.7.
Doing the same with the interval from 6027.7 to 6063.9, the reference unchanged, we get 0.1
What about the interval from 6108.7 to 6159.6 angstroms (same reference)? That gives 0.3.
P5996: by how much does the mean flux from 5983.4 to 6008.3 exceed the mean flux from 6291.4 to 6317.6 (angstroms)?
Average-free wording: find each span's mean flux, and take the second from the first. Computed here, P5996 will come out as -0.34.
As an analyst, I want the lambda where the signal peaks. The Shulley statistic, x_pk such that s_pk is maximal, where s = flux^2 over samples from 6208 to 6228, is 6220.84 angstroms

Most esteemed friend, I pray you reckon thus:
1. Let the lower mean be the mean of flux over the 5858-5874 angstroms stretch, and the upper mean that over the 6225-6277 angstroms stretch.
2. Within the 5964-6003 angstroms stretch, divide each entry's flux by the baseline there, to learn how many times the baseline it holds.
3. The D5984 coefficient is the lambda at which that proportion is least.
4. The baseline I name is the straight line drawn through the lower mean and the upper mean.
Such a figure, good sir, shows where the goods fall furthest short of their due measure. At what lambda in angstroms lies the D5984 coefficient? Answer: 6001.36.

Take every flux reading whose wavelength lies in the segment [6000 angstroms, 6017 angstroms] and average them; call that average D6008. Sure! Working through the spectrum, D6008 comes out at 9.7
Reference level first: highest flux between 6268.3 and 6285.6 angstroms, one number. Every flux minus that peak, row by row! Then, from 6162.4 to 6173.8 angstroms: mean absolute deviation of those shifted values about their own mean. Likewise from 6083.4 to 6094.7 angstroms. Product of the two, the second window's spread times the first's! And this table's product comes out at 0.061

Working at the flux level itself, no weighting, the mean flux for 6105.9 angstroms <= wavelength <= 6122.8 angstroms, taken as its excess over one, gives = 9.3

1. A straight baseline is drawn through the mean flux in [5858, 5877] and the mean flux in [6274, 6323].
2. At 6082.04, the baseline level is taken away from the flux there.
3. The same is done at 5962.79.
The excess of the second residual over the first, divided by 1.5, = -0.3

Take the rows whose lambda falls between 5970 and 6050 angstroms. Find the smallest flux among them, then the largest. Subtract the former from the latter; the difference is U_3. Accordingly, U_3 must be 1.6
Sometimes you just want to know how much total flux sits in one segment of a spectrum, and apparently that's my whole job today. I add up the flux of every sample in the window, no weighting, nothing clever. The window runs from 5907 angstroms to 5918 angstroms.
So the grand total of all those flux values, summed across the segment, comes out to 36.9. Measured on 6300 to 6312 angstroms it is 39.0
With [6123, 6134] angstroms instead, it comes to 39.9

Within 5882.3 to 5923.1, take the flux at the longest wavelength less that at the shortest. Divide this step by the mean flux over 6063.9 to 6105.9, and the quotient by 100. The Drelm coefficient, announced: 0.0013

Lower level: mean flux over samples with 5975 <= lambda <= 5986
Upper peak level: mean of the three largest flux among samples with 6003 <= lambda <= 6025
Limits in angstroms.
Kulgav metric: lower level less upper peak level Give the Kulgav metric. -0.4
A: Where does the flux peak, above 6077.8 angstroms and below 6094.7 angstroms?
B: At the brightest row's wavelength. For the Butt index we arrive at 6082.04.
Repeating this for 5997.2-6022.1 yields 6009.65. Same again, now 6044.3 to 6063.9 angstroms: 6051.31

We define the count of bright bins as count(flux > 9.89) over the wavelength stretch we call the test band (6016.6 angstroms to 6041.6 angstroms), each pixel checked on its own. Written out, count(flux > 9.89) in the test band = 3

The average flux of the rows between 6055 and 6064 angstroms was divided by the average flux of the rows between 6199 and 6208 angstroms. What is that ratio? 1.07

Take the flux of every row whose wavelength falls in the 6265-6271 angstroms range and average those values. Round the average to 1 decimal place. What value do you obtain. 9.4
